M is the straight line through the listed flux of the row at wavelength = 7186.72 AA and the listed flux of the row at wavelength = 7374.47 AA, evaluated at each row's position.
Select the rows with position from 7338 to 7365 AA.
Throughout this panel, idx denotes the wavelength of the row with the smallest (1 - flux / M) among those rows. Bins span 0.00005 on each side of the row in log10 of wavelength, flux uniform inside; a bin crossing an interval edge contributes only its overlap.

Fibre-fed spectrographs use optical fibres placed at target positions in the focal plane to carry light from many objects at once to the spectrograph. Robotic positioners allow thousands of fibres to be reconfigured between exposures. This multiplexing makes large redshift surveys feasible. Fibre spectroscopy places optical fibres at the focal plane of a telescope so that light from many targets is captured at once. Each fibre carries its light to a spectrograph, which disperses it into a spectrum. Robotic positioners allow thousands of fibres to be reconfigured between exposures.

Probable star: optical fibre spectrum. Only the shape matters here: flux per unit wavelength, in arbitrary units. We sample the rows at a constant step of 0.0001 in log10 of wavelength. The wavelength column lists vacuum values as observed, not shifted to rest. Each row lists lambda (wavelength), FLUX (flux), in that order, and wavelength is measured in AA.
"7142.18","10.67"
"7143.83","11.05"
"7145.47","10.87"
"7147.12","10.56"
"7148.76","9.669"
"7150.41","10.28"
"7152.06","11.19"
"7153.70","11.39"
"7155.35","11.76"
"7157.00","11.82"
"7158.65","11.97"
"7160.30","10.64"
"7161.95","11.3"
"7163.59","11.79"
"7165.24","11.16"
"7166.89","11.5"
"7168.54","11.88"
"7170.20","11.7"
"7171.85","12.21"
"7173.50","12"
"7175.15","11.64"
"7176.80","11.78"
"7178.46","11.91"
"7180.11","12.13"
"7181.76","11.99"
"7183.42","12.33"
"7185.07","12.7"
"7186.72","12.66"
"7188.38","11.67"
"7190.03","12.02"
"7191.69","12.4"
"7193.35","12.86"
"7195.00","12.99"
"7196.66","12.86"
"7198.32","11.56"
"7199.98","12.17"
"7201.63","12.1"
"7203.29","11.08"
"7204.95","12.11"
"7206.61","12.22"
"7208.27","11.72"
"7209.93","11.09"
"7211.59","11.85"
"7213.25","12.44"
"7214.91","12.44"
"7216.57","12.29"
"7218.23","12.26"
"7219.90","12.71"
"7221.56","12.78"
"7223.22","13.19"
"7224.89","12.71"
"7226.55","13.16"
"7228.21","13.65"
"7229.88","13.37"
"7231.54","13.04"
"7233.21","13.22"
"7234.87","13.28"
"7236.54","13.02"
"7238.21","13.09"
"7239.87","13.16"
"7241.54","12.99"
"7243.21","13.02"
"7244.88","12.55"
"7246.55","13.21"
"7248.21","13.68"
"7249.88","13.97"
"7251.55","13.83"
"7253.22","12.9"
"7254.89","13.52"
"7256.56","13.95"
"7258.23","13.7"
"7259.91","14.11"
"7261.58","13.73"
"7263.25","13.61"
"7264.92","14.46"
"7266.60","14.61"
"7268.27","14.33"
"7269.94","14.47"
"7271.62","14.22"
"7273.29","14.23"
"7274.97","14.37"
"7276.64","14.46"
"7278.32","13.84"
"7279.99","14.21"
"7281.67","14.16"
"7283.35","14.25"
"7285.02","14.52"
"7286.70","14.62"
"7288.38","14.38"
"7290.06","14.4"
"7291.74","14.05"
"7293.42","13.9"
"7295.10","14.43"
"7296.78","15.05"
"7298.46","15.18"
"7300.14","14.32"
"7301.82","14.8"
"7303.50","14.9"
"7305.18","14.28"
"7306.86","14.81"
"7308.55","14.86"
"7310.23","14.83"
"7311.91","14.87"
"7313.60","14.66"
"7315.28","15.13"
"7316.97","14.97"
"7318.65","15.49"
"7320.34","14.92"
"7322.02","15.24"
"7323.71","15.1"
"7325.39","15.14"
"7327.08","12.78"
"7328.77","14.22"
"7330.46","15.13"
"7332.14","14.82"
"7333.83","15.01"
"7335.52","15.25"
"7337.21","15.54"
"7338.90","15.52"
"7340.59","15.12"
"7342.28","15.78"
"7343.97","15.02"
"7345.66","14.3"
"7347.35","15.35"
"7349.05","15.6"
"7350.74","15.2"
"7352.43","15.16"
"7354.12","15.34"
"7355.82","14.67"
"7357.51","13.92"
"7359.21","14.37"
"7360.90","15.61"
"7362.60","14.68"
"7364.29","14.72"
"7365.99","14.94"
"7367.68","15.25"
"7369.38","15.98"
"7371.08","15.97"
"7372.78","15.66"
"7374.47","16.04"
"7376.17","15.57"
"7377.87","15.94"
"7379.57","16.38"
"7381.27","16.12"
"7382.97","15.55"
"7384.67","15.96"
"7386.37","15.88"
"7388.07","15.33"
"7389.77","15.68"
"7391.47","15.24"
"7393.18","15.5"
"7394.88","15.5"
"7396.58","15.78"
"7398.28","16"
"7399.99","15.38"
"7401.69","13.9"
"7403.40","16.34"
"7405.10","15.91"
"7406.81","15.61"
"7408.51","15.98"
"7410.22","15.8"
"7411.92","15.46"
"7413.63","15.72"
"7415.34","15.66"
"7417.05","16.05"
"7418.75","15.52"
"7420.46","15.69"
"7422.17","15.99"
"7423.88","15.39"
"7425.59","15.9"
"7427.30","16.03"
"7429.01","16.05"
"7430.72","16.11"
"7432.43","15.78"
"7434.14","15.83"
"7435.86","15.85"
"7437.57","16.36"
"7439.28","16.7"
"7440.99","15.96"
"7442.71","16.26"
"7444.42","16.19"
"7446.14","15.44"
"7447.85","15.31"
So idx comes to 7342.28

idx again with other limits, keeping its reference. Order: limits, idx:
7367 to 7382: 7379.57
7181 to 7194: 7193.35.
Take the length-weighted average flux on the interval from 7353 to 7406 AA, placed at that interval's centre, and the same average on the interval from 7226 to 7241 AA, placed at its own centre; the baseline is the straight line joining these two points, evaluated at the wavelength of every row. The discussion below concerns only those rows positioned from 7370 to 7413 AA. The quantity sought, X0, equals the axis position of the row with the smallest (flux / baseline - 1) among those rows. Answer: 7401.69 AA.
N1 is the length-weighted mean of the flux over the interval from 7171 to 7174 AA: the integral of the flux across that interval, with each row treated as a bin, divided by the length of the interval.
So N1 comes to 12.1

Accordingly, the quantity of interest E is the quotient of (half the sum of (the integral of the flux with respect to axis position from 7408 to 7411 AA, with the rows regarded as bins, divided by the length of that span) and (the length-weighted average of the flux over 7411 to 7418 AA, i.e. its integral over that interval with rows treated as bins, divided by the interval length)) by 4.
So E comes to 3.9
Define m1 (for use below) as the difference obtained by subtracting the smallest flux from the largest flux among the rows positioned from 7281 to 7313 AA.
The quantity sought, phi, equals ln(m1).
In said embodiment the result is 0.2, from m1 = 1.3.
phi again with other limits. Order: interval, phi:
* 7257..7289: 0.0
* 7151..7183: 0.5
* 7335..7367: 0.6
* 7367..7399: 0.1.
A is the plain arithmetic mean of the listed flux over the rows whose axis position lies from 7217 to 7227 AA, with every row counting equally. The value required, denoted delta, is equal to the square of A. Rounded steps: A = 12.8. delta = 164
